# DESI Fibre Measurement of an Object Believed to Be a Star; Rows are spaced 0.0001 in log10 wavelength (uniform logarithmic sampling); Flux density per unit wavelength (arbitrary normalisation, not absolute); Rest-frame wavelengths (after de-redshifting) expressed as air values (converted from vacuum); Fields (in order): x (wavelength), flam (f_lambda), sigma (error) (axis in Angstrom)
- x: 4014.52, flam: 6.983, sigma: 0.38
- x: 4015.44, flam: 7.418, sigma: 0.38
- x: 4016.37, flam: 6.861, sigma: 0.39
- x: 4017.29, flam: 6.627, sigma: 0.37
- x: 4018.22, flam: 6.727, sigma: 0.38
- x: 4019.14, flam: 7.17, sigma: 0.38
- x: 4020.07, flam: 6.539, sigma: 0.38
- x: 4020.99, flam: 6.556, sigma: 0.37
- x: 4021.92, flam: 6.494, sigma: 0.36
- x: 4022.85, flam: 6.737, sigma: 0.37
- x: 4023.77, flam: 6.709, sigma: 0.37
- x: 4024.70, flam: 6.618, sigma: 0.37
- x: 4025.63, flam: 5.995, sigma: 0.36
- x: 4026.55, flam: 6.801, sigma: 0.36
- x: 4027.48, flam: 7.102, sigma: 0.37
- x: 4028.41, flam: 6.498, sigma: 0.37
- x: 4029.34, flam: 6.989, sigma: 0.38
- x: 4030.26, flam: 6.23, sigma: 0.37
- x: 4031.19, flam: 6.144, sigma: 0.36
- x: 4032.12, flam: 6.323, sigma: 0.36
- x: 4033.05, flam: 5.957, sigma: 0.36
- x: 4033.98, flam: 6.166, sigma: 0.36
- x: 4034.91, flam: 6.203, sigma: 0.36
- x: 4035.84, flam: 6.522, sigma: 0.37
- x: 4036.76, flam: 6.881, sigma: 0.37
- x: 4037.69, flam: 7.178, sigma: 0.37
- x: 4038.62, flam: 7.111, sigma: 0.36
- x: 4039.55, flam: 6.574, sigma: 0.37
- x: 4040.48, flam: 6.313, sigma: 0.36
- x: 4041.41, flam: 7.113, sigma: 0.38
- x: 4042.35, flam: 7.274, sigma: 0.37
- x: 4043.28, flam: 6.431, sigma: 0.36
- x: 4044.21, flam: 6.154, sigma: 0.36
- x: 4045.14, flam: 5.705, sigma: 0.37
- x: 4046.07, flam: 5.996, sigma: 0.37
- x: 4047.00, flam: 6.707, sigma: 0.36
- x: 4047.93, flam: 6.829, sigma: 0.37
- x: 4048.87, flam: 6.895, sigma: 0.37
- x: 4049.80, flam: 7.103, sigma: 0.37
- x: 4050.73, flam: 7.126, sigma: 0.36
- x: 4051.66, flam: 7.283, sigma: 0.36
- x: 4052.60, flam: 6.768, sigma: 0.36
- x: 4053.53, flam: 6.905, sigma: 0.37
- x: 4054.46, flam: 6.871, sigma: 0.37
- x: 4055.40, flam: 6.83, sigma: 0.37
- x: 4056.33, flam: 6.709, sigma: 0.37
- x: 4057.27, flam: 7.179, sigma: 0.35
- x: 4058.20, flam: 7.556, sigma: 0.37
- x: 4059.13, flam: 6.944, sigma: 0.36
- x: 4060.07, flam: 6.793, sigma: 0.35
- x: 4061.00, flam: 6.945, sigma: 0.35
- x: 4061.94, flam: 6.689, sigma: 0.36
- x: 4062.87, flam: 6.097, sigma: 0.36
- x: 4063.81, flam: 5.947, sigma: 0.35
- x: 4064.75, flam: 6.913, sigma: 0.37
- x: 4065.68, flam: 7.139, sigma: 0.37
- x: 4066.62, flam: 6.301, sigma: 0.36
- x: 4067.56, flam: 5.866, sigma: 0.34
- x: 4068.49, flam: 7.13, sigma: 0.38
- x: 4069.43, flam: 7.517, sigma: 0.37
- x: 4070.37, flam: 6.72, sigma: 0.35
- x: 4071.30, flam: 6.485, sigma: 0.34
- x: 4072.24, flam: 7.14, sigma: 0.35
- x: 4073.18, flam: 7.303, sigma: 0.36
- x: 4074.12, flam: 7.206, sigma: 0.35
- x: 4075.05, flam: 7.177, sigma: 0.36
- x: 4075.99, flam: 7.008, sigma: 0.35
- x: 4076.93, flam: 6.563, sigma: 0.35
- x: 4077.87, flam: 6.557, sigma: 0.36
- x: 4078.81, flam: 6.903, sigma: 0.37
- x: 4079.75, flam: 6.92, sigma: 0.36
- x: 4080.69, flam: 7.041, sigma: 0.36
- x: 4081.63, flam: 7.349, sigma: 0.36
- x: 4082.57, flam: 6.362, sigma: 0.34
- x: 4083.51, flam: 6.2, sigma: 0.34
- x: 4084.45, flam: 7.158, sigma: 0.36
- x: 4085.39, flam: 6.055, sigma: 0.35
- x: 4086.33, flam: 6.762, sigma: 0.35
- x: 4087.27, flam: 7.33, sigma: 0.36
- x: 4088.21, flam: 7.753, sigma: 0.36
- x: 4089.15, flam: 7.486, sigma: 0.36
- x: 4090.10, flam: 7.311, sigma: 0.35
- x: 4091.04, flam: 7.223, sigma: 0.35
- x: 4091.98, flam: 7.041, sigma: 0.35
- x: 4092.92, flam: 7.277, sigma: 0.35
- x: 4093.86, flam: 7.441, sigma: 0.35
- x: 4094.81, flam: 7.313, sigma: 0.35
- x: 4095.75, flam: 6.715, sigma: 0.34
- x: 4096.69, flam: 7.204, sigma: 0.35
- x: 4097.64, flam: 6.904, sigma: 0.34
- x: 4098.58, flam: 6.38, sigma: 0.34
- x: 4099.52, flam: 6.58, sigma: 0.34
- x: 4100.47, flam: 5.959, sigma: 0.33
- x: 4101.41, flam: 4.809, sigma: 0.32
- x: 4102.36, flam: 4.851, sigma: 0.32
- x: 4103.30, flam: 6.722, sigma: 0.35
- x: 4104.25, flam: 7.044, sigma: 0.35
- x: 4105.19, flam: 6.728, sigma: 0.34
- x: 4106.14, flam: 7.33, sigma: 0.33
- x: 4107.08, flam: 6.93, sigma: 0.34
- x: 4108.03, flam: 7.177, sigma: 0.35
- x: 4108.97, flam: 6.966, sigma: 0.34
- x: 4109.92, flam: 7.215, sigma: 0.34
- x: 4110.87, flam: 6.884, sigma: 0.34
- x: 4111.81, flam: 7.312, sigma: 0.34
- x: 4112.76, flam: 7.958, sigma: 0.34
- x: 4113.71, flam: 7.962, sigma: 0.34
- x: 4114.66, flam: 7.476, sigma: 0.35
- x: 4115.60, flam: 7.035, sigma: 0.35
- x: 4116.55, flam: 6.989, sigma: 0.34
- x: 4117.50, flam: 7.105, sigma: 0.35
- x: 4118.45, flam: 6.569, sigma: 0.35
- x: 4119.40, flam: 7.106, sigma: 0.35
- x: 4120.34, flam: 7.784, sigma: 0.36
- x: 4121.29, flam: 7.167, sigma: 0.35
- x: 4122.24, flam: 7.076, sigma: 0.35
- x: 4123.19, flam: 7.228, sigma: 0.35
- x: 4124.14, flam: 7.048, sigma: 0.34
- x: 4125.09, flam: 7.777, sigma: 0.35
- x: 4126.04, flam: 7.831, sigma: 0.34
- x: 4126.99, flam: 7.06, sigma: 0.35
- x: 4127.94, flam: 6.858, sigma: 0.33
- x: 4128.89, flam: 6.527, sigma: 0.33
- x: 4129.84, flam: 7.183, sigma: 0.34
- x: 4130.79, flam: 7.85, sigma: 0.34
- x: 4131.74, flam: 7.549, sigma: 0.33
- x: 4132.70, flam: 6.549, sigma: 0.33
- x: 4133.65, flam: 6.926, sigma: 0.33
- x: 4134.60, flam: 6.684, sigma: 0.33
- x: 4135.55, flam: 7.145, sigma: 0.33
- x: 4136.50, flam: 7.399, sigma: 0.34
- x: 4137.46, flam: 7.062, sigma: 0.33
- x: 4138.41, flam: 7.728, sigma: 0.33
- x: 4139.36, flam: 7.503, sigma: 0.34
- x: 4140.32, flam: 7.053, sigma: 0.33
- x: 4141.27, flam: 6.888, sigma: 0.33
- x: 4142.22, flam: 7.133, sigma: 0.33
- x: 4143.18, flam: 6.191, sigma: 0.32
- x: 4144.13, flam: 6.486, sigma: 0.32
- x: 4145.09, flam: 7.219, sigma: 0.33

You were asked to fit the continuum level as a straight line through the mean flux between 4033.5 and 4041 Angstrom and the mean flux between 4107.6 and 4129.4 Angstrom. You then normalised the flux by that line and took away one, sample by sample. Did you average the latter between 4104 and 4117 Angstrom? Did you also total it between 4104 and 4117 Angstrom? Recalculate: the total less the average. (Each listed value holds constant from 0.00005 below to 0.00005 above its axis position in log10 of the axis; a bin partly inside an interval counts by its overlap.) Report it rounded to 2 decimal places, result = 0.09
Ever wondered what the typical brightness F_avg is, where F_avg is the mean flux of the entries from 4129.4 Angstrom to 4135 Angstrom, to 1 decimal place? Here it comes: 7.1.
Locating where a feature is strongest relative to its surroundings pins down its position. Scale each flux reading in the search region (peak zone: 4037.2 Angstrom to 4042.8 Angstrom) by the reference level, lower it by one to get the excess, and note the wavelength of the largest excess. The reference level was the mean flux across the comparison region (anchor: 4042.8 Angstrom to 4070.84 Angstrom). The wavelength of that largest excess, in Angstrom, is 4042.35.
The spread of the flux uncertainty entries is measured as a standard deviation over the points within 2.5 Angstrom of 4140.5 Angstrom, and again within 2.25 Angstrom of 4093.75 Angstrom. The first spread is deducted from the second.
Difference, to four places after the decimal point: 0.0000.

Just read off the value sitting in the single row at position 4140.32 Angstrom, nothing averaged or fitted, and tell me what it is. 7.053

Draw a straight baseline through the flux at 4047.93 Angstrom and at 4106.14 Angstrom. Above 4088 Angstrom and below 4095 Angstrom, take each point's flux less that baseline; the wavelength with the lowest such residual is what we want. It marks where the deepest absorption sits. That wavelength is 4091.98 Angstrom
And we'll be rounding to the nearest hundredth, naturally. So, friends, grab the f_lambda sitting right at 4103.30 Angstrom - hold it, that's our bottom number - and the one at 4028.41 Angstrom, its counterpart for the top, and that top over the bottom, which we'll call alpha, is 0.97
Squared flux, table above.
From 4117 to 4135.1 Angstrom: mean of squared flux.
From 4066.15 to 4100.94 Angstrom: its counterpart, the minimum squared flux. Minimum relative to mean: 0.67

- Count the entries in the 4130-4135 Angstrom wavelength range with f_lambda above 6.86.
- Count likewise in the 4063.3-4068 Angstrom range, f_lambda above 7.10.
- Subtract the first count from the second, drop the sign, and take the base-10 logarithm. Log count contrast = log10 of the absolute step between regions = 0.3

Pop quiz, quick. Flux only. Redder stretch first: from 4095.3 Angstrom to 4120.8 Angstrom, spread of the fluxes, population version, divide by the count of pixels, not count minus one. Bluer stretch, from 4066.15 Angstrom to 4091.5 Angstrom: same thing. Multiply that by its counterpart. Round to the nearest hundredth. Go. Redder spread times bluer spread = 0.34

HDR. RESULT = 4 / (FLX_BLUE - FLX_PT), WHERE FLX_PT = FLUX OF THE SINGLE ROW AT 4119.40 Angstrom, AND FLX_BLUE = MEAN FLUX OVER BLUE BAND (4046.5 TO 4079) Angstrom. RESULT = -16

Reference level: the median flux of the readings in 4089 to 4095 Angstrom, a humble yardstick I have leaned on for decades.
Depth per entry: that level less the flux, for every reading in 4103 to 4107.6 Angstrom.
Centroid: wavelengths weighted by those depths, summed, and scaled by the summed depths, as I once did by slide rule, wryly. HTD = 4104.8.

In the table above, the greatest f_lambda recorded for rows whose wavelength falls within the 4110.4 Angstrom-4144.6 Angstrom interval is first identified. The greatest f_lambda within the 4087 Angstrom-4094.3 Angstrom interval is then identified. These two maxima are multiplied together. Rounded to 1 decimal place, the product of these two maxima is 61.7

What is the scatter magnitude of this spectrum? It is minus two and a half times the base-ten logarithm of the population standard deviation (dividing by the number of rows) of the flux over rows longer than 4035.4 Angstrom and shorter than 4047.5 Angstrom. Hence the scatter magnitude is 0.82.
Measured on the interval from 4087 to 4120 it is 0.45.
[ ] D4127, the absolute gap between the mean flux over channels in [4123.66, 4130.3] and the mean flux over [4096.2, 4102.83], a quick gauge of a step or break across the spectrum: 1.1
